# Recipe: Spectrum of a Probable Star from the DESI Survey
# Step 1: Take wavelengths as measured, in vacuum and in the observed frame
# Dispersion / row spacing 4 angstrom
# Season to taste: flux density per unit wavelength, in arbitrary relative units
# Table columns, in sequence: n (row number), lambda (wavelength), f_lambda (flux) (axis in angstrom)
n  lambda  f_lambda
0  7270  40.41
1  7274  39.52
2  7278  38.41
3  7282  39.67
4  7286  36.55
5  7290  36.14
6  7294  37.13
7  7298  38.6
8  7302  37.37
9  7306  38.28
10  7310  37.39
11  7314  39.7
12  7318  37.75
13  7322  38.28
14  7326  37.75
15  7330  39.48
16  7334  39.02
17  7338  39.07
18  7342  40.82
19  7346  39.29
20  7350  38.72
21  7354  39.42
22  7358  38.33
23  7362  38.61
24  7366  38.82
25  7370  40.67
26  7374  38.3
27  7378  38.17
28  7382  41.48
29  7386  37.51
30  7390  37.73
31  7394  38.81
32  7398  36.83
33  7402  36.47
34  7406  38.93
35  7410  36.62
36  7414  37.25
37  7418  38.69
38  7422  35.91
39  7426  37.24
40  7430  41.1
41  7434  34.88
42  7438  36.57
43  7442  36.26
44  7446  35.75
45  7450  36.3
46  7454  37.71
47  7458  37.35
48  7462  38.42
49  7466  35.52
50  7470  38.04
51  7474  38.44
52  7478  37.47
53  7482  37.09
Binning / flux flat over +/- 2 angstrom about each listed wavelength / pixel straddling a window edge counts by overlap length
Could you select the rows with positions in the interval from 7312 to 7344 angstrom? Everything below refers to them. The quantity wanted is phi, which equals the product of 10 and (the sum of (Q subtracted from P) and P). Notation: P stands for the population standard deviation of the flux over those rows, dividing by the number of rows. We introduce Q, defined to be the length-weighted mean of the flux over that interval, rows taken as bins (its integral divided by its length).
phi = -370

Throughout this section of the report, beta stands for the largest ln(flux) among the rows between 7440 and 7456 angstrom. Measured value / 3.63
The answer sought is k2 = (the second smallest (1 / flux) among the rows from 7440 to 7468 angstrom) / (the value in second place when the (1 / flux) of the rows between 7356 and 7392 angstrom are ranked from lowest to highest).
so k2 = 1.08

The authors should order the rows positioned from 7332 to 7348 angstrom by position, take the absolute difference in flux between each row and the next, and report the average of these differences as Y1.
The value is 1.1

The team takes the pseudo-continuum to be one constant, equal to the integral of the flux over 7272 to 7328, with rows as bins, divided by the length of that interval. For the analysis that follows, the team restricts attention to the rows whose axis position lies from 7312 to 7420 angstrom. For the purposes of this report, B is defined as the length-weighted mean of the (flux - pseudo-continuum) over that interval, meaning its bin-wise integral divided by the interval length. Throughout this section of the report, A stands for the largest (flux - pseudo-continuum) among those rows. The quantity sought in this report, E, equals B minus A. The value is -2.9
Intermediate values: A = 3.4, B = 0.6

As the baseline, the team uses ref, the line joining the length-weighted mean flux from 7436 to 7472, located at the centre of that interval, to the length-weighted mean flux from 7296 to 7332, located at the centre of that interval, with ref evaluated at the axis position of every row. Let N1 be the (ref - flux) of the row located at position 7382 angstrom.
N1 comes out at -3.9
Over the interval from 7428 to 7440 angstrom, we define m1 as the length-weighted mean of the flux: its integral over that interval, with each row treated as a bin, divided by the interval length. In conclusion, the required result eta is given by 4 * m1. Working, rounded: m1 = 37.5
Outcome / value 150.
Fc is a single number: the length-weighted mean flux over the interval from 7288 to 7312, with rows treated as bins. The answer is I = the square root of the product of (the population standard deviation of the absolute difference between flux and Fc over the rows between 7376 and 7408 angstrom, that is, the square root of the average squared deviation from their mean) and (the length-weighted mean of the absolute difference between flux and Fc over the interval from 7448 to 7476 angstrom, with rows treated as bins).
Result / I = 1.0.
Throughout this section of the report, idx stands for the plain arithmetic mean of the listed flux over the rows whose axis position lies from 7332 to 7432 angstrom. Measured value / 38.6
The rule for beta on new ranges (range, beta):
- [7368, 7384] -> 3.73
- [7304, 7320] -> 3.68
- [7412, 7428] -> 3.66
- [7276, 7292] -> 3.68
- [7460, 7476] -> 3.65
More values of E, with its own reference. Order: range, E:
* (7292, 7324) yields -1.6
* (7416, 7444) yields -3.9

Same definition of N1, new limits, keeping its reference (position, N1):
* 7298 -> -0.2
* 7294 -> 1.4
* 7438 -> 0.5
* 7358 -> -0.5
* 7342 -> -2.8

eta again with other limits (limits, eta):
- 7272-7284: 157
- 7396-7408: 150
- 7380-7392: 156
